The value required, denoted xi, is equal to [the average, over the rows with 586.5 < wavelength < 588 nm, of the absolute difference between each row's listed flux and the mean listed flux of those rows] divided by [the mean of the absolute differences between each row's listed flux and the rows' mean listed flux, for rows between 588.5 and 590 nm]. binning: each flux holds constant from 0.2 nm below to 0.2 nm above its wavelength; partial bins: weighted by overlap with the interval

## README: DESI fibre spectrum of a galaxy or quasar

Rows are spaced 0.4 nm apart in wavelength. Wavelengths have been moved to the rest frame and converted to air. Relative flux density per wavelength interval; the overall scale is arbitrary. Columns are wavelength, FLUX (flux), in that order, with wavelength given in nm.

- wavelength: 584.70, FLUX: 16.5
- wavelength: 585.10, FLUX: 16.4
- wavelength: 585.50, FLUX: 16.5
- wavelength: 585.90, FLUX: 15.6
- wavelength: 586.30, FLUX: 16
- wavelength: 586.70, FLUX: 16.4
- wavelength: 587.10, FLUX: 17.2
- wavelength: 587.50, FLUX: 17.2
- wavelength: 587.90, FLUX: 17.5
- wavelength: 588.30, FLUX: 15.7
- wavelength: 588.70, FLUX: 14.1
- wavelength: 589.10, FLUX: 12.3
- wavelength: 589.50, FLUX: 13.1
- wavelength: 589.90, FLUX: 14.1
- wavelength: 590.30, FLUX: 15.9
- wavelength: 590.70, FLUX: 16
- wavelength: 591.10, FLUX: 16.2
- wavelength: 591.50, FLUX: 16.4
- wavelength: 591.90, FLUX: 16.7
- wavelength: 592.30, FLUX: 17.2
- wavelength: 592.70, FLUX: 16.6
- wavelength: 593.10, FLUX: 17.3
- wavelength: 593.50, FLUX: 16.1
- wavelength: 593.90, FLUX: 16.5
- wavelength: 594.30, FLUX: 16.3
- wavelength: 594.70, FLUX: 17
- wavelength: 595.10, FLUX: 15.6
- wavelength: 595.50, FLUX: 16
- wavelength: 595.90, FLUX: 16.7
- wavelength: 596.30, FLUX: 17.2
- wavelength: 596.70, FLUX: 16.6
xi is 0.5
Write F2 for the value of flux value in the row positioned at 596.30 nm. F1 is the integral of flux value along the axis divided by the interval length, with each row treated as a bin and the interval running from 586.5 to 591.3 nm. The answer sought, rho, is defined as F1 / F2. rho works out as 0.900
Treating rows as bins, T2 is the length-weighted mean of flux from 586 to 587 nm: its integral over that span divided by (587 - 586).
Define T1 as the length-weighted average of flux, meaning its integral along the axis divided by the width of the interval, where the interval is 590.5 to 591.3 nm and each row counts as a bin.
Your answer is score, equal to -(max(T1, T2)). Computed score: -16.2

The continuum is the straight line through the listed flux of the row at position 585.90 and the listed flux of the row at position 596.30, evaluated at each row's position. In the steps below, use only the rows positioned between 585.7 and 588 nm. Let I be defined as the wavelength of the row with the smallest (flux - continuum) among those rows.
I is 585.90 nm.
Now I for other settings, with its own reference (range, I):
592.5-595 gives 593.50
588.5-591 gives 589.10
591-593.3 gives 591.10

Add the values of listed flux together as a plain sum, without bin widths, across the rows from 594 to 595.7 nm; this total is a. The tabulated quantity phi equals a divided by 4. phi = 16.2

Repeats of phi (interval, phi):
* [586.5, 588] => 17.1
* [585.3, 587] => 16.1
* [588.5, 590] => 13.4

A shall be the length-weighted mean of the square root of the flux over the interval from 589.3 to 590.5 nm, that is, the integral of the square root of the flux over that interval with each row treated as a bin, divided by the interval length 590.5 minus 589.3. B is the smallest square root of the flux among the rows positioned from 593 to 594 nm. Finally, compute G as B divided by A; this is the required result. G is 1.06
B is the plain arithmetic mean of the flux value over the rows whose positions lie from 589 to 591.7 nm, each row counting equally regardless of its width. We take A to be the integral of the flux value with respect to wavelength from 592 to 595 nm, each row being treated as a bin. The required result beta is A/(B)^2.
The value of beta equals 0.227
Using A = 50.0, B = 14.9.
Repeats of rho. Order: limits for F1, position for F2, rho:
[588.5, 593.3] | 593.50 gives 0.962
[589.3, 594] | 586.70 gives 0.975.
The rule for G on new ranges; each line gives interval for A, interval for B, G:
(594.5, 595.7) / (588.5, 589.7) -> 0.87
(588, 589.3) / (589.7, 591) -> 0.99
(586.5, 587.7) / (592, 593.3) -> 0.99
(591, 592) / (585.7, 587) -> 0.97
